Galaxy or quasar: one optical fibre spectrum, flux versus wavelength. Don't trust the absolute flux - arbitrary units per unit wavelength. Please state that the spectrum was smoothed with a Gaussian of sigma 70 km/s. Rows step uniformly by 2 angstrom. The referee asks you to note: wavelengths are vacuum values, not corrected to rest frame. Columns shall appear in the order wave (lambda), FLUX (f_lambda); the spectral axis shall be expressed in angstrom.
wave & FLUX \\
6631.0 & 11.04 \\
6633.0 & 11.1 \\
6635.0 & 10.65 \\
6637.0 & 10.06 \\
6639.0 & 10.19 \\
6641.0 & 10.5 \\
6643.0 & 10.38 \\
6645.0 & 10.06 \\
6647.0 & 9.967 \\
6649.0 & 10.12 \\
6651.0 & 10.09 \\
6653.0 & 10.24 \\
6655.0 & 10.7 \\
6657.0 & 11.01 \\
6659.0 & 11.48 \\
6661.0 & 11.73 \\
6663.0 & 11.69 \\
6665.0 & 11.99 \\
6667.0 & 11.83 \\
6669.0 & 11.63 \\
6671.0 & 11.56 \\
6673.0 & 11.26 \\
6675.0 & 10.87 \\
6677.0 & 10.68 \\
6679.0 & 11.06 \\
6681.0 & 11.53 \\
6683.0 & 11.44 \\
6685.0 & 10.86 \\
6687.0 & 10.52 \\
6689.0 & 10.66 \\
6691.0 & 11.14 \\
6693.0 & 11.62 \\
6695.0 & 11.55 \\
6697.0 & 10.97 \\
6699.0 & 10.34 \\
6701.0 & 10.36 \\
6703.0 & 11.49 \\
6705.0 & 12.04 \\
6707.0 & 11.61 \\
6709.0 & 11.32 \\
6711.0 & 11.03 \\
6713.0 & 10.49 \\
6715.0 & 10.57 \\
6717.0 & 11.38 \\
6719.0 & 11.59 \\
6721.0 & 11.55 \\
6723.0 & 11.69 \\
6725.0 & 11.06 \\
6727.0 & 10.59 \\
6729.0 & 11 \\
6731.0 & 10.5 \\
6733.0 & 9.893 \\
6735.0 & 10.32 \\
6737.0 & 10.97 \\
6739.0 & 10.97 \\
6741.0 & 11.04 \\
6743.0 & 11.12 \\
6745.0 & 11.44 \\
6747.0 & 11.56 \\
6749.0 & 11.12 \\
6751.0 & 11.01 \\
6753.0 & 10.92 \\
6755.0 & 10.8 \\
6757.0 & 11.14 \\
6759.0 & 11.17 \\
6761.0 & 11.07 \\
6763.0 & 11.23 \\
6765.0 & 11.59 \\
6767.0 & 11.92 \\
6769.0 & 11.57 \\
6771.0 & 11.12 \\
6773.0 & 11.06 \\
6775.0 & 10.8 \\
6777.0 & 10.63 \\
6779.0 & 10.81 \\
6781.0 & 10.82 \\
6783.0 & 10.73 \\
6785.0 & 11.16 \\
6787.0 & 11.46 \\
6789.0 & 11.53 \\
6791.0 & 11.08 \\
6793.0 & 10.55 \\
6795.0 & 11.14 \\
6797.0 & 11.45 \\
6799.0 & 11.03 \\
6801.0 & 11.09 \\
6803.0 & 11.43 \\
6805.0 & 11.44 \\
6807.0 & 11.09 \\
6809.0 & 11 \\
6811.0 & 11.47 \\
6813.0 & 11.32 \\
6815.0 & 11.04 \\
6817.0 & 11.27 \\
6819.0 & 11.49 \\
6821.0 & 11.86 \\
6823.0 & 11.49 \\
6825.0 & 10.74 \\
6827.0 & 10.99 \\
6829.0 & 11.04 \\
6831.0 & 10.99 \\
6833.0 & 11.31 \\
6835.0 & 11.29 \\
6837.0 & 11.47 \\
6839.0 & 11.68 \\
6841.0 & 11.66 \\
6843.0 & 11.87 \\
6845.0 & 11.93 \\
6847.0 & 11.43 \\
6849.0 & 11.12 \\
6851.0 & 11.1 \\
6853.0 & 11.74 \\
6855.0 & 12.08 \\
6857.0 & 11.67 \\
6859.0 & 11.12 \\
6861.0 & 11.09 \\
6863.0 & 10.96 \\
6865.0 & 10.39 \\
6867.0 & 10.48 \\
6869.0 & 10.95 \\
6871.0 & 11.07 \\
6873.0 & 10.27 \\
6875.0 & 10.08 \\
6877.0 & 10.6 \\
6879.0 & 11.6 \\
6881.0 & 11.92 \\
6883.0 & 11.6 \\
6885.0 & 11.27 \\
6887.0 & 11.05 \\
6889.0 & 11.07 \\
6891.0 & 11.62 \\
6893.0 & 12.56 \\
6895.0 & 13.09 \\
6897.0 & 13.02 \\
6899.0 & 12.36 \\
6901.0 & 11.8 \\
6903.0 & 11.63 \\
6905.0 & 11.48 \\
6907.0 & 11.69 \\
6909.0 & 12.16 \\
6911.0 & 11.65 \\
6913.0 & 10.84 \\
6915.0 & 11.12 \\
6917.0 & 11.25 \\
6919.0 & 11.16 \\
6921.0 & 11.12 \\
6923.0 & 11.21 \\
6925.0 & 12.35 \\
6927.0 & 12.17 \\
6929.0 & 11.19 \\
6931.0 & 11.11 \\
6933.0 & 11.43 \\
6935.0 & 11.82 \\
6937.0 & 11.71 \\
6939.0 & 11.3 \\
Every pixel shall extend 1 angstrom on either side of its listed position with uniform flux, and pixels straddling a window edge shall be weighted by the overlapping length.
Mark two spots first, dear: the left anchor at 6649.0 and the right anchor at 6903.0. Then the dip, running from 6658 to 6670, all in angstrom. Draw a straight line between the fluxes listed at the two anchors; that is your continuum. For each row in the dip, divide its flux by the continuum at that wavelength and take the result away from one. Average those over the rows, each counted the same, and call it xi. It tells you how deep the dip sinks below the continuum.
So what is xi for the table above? -0.15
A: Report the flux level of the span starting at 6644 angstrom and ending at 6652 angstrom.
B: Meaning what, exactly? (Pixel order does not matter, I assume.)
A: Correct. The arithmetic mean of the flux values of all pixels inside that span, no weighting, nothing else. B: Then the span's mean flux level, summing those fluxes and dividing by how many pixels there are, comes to 10.1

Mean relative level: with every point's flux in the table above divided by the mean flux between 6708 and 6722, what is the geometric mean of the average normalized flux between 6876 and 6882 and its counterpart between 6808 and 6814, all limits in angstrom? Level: 1.017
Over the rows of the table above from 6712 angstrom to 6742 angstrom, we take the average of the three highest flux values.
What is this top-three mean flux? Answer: 11.6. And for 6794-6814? 11.5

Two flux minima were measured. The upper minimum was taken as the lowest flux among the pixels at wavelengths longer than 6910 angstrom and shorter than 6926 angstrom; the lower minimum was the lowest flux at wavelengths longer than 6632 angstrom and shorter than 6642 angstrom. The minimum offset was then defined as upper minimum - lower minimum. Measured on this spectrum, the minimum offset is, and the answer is 0.8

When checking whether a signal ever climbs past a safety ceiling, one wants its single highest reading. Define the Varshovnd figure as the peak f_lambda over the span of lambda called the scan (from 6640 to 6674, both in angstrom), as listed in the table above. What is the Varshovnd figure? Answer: 11.99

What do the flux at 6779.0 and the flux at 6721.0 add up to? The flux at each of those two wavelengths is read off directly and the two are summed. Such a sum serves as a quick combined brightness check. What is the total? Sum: 22.4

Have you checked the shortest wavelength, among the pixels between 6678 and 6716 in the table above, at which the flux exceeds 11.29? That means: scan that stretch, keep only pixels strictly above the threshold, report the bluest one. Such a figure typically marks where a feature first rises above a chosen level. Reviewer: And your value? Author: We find 6681.0 angstrom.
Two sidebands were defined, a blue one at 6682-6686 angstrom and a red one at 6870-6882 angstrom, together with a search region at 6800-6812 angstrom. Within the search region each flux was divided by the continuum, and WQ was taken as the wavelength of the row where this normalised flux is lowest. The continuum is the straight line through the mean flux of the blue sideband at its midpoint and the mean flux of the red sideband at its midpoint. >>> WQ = 6809.0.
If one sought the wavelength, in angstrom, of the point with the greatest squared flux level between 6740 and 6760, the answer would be 6747.0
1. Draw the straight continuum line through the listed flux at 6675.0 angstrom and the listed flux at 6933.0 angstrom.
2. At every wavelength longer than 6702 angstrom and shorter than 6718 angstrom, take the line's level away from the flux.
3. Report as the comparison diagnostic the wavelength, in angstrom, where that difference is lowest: 6713.0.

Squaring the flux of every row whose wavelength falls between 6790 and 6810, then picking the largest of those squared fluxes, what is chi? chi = 131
